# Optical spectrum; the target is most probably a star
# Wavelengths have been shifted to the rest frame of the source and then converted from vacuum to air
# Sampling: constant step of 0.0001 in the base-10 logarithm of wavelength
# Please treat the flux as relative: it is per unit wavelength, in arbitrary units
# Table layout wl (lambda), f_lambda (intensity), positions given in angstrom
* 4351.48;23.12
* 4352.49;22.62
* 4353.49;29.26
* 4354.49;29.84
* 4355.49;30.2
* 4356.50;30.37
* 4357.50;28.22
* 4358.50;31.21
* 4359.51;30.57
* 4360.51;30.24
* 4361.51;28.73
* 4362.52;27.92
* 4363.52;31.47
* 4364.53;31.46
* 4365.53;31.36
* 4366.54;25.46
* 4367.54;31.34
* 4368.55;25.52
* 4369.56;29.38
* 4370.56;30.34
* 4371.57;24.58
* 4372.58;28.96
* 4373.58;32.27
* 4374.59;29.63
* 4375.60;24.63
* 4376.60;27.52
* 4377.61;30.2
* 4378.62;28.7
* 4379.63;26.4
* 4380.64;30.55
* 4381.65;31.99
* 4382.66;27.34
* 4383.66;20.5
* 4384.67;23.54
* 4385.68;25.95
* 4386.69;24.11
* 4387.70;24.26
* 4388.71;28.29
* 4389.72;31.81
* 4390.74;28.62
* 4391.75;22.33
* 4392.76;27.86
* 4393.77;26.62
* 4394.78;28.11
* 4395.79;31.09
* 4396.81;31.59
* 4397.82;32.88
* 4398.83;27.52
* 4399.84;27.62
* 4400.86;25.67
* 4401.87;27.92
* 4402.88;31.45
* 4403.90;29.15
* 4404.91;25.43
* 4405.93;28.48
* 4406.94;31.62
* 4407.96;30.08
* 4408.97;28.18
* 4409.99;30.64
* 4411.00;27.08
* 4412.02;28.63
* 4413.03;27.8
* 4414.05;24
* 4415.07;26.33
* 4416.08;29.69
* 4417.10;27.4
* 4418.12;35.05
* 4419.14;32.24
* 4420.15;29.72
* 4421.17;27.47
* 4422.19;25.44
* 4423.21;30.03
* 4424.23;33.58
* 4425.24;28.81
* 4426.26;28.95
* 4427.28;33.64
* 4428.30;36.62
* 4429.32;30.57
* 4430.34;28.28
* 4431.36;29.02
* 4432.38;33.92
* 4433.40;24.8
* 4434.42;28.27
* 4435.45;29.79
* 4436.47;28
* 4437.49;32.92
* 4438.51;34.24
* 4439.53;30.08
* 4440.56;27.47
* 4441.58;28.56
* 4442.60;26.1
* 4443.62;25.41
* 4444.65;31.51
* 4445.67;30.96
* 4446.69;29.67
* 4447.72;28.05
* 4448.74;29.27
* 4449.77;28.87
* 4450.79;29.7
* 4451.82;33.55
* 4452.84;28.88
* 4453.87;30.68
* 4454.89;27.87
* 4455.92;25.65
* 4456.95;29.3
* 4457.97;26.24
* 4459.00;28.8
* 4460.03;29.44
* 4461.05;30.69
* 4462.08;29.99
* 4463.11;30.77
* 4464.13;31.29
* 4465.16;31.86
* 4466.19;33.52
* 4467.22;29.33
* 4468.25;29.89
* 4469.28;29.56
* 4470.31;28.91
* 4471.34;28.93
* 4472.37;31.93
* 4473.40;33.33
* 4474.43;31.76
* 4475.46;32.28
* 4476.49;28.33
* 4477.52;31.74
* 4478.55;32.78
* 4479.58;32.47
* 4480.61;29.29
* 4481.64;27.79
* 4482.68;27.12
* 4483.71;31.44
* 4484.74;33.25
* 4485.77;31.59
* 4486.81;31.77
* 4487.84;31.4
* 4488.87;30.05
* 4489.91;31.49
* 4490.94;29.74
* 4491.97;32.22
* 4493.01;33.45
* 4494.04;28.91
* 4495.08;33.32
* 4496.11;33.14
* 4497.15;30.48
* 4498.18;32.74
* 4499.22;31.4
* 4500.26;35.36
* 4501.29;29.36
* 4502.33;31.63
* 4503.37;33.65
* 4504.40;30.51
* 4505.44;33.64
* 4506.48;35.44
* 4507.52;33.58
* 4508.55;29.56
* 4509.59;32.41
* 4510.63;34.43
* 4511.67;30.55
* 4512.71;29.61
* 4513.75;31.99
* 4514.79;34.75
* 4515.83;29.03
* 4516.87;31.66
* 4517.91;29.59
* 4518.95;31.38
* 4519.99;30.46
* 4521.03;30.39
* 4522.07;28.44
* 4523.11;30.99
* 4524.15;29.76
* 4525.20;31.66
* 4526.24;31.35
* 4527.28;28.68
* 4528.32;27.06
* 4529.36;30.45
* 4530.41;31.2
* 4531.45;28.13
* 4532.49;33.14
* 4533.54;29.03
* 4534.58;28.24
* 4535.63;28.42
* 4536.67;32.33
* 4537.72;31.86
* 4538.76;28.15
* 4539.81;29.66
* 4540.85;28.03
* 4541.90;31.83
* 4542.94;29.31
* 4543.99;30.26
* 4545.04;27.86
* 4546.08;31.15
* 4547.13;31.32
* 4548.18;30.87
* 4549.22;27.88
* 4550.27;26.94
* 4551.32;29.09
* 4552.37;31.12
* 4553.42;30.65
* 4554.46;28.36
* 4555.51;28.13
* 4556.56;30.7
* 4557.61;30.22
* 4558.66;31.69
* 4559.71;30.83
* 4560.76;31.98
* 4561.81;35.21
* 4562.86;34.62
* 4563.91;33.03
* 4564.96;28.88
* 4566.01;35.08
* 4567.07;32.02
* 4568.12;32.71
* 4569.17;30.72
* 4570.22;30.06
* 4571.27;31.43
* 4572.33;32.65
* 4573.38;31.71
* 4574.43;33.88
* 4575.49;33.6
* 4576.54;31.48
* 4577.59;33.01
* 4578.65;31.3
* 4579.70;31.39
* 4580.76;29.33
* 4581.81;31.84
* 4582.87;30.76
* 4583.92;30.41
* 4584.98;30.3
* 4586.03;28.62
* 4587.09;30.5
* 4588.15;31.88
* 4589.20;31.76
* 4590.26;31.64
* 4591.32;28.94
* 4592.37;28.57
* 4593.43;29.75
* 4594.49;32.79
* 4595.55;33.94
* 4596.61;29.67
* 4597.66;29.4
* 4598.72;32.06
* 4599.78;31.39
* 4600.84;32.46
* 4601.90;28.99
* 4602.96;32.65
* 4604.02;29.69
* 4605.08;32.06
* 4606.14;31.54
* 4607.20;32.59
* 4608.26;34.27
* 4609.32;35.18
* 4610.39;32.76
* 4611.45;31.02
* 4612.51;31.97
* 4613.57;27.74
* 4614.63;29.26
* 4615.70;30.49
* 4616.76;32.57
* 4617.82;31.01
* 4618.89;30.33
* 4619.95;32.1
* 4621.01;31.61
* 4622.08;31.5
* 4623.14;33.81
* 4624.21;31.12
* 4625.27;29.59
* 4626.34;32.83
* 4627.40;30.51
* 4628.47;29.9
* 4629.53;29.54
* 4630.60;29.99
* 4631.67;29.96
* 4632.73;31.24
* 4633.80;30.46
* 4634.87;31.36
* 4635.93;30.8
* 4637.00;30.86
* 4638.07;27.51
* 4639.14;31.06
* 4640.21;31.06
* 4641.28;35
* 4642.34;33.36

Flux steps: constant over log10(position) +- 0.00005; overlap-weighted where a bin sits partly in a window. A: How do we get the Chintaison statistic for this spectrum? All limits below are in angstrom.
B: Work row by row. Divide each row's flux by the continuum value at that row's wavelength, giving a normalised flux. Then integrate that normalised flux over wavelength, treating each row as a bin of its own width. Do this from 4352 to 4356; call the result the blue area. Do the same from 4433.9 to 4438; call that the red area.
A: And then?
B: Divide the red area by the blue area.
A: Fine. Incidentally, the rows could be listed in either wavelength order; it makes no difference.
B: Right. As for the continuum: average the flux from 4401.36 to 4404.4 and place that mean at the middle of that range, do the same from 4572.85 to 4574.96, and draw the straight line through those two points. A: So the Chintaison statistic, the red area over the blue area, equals 1.03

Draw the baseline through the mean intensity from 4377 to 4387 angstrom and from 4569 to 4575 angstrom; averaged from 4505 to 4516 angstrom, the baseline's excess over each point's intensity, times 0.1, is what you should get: -0.21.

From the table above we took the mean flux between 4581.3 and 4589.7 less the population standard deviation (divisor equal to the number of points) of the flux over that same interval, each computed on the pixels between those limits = 29.7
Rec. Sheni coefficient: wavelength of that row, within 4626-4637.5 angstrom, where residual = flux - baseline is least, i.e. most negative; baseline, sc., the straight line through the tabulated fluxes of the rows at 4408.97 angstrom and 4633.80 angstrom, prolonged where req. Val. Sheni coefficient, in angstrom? 4629.53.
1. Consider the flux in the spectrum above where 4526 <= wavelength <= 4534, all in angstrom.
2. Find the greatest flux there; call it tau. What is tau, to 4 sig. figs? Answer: 33.14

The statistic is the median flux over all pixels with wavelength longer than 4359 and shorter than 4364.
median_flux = 30.2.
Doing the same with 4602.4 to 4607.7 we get 32.1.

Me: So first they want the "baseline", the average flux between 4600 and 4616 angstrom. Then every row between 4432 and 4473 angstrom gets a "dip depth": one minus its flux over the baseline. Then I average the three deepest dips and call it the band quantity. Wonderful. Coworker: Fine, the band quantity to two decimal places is 0.20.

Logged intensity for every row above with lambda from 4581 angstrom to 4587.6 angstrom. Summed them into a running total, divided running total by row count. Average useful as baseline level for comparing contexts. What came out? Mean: 30.4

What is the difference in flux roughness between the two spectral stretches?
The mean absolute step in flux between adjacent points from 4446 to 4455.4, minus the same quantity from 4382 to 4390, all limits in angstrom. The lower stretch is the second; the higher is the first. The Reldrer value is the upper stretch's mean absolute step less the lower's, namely -1.0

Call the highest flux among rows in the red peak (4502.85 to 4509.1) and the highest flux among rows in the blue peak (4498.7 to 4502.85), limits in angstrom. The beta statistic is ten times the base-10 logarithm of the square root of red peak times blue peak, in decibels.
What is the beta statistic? 15.5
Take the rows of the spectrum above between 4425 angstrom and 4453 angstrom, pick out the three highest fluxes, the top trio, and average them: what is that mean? 34.9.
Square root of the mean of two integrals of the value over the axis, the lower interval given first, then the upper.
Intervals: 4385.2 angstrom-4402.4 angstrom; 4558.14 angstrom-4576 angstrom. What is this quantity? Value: 23.0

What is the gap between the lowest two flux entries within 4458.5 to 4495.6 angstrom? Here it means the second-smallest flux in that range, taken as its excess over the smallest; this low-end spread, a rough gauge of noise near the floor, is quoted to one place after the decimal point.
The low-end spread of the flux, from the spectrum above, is 0.7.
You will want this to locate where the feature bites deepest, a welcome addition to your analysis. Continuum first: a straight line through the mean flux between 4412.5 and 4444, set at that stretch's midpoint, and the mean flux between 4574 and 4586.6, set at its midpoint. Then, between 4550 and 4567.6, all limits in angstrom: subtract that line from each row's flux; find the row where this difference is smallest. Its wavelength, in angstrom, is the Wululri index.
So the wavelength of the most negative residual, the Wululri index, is 4550.27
